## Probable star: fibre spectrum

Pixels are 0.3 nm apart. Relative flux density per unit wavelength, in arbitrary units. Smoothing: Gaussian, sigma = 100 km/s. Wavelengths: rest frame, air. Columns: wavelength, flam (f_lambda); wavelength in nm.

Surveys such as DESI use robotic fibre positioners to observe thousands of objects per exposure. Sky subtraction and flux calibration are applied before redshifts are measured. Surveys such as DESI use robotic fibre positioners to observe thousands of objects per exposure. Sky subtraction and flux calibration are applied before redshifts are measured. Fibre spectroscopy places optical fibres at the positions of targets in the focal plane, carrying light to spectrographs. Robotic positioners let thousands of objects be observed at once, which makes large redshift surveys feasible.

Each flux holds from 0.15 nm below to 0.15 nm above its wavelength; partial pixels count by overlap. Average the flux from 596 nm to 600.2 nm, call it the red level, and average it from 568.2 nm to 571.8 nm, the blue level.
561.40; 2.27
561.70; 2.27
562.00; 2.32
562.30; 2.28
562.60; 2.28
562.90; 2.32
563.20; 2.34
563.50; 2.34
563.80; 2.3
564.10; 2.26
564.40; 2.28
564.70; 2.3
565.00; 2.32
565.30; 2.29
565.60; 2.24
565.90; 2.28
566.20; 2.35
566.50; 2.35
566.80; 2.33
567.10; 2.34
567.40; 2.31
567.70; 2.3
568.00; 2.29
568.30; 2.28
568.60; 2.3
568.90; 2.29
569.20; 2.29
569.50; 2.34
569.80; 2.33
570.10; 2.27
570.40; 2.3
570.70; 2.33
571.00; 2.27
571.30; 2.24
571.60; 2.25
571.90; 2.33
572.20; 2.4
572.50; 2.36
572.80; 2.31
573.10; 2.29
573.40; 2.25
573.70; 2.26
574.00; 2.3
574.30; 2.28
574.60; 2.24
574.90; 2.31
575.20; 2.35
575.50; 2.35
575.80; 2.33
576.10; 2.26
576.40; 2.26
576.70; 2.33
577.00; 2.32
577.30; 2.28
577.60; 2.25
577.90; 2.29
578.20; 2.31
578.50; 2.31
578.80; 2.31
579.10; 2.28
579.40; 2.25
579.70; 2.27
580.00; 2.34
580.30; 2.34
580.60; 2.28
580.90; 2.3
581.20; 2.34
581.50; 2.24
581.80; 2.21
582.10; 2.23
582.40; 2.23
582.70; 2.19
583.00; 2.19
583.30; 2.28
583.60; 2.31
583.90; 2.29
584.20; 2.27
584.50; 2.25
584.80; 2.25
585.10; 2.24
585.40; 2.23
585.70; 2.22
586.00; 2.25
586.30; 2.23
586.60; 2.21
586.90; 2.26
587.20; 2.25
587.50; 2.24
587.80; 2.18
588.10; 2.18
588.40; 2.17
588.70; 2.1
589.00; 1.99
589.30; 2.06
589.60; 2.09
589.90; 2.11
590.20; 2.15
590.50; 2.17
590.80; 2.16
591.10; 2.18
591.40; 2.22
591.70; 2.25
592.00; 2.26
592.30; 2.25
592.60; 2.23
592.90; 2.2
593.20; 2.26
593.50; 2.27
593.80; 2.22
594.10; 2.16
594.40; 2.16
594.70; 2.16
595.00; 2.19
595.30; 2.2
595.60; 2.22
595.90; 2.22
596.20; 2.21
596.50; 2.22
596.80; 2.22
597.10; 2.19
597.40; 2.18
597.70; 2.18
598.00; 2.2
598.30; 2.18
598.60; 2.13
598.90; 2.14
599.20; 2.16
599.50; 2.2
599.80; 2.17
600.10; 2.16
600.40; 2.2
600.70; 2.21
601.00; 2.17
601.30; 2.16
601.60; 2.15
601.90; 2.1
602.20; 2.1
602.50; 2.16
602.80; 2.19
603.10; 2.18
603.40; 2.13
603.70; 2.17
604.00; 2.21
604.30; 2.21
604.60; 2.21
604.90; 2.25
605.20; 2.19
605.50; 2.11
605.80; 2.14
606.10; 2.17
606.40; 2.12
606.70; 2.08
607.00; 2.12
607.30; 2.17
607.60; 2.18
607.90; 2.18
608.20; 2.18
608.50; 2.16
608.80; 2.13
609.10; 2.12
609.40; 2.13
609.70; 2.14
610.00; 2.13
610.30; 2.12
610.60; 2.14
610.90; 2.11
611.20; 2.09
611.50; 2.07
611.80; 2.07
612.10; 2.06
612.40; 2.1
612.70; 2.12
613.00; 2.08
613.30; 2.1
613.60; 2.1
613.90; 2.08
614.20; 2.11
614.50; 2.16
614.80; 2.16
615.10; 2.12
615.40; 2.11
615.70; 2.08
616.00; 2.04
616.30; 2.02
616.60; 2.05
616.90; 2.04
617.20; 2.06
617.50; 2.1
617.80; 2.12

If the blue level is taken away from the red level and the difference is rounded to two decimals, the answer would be -0.11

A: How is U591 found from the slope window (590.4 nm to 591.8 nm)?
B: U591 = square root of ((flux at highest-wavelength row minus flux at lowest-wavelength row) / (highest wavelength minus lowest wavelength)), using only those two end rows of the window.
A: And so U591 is 0.26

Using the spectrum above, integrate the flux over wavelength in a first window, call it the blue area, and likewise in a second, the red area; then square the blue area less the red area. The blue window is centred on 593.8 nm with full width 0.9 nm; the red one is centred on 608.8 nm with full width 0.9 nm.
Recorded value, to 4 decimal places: 0.0052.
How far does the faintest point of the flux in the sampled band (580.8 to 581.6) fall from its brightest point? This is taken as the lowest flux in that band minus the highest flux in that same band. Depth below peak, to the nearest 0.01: -0.10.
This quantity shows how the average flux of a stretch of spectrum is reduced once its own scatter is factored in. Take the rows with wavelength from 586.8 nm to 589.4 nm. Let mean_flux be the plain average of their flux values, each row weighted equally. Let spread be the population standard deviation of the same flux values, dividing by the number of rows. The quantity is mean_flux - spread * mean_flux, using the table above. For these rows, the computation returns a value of 1.97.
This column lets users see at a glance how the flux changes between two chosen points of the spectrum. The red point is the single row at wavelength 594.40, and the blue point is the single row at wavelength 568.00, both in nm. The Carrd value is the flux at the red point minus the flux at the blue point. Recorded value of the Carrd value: -0.13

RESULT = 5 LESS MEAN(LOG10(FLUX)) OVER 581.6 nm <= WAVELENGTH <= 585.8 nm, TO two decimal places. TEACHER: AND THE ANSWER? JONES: 4.65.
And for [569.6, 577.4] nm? 4.64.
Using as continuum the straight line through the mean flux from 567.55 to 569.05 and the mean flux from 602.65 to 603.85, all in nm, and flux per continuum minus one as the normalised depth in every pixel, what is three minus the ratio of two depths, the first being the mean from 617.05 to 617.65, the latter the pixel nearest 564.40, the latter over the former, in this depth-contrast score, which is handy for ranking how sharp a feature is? 2.4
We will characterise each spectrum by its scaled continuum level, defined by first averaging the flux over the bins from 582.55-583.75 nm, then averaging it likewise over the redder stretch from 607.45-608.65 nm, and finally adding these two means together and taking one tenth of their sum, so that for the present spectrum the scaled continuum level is 0.442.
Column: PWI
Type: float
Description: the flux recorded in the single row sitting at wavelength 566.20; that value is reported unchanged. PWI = 2.35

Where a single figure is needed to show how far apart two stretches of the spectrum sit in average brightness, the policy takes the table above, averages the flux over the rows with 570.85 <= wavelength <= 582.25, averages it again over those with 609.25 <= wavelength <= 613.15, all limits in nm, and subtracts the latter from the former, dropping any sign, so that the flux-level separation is 0.19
